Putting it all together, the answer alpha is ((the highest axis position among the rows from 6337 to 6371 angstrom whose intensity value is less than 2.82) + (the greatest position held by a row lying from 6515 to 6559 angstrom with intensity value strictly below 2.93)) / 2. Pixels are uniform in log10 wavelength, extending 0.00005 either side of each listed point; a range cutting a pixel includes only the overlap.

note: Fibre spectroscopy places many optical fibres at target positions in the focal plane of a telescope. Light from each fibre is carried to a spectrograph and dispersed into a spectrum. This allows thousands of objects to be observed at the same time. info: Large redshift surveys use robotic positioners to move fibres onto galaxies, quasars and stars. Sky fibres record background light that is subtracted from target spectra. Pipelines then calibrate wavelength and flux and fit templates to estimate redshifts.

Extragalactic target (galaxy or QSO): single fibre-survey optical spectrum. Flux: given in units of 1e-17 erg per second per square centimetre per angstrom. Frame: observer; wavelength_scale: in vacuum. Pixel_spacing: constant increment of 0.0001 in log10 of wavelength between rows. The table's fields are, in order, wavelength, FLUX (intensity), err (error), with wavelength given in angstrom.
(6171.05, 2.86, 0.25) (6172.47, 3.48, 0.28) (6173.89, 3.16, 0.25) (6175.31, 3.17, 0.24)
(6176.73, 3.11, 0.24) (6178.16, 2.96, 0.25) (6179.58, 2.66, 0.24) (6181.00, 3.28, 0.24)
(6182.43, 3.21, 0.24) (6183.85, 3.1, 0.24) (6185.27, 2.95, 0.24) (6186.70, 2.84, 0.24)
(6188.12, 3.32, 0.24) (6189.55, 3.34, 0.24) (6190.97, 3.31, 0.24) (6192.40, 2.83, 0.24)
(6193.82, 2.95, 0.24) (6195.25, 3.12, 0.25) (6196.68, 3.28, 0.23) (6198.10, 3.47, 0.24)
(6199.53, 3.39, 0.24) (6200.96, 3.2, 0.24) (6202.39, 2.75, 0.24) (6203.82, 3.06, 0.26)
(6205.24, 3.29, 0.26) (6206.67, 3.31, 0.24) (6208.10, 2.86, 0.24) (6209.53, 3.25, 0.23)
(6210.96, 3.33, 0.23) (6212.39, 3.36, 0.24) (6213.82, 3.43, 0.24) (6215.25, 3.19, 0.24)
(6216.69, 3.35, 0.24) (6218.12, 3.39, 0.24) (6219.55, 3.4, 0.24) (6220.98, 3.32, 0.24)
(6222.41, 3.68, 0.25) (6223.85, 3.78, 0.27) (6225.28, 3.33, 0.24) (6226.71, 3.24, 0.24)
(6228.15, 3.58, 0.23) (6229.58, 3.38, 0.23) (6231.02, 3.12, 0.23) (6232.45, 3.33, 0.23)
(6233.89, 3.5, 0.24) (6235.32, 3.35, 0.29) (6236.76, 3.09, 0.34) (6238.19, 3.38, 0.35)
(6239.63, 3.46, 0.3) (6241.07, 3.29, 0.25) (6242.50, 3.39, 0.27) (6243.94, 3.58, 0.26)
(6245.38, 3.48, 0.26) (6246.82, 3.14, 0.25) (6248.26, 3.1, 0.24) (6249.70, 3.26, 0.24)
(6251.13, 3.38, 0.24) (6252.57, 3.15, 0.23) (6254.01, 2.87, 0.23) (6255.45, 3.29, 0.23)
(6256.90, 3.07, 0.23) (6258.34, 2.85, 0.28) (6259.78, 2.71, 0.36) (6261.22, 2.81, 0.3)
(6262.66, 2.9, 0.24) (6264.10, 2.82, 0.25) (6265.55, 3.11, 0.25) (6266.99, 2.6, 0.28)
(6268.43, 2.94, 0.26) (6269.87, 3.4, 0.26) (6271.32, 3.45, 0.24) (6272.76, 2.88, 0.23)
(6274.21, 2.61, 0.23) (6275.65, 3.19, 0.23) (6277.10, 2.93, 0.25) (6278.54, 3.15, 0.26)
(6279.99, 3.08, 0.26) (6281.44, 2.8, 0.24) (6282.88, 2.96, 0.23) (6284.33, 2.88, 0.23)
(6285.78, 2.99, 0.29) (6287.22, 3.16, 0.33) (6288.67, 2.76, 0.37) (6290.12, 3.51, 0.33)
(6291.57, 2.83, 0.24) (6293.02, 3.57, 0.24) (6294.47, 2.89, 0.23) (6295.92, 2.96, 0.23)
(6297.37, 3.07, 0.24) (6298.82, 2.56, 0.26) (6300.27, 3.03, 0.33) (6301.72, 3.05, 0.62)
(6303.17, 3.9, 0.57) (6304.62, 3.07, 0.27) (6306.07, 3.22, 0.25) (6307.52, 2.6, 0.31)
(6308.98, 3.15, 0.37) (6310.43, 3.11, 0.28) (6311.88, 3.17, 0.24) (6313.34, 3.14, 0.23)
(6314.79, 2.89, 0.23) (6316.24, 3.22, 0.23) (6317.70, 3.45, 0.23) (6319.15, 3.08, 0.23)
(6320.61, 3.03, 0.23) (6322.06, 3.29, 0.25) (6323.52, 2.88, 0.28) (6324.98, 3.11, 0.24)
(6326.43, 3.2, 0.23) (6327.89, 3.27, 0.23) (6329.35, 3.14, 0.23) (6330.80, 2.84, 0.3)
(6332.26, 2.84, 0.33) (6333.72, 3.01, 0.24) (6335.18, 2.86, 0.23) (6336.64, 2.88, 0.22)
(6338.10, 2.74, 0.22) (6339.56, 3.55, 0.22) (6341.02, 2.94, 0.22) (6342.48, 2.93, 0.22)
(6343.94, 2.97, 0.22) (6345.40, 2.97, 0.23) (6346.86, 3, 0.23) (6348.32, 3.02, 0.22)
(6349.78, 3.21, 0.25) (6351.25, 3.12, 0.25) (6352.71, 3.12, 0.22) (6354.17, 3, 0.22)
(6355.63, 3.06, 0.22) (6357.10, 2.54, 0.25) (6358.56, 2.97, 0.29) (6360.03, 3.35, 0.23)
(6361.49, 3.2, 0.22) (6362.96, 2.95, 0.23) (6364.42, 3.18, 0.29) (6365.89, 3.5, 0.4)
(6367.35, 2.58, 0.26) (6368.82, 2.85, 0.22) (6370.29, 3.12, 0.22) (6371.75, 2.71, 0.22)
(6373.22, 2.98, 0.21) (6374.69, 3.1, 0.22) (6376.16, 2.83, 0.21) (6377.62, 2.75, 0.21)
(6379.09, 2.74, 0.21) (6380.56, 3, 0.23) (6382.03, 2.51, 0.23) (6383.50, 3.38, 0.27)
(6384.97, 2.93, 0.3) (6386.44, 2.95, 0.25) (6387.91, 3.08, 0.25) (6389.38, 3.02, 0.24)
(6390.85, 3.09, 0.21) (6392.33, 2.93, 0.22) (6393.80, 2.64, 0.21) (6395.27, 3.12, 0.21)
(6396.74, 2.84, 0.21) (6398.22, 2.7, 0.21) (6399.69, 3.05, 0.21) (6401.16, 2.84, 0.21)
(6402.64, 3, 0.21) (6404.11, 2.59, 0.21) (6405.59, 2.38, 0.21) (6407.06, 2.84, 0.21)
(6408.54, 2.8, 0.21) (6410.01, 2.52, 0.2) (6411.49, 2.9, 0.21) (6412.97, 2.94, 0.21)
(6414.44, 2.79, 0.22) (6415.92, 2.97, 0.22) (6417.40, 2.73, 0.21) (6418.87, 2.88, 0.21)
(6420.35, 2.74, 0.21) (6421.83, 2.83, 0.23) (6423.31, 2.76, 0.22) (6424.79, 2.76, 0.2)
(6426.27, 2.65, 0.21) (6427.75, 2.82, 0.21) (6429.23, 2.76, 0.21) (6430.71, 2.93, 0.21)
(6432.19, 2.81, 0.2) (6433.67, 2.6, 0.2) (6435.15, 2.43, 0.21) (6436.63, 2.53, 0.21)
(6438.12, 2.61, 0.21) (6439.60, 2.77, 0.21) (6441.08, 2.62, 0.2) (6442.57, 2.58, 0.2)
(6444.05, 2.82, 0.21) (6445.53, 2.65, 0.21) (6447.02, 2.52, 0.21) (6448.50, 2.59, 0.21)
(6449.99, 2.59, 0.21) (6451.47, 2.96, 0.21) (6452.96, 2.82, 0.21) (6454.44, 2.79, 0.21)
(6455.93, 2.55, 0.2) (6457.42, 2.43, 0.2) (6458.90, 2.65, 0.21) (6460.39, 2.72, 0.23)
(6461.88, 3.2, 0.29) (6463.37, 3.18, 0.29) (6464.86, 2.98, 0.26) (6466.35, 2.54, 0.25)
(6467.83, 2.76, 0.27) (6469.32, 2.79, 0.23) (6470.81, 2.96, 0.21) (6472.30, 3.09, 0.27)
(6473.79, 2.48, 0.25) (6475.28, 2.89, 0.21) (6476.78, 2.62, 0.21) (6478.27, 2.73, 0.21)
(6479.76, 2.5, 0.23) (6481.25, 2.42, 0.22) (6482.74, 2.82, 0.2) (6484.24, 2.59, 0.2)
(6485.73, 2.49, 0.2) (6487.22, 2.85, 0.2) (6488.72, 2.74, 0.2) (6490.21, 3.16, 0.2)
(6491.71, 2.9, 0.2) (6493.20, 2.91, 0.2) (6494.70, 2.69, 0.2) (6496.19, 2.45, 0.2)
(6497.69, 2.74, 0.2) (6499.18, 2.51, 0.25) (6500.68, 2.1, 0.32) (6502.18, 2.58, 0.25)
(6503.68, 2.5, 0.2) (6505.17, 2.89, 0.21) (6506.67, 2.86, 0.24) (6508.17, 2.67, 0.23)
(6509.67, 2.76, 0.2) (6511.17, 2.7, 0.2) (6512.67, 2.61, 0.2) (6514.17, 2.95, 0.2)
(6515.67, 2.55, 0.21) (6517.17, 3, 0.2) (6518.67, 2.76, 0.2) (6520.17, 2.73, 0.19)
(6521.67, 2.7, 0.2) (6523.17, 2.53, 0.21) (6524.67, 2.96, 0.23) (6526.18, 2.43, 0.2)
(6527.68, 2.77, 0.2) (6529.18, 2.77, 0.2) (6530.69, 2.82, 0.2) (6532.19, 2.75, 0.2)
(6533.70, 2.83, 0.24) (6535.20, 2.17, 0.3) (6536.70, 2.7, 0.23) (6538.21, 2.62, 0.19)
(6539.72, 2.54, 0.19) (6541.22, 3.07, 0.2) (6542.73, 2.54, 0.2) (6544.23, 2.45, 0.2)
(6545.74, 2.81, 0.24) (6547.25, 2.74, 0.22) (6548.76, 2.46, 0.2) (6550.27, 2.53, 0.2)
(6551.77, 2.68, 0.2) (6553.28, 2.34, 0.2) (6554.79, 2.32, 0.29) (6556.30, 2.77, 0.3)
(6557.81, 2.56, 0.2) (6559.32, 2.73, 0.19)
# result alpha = 6462.6 angstrom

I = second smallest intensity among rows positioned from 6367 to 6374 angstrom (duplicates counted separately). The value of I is 2.71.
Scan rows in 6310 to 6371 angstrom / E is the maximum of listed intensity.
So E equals 3.55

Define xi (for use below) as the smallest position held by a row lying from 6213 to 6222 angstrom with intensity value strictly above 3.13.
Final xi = 6213.82 angstrom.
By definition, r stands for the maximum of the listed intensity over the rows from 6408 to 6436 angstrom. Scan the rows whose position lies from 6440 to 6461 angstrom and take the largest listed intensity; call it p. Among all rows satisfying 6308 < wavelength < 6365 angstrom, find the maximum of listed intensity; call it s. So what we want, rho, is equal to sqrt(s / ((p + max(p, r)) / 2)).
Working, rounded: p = 2.96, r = 2.97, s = 3.55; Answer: 1.09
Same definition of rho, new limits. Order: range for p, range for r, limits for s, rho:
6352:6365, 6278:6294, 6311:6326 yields 1.00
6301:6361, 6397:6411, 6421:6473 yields 0.91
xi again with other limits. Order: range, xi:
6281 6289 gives 6287.22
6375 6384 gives 6383.50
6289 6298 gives 6290.12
